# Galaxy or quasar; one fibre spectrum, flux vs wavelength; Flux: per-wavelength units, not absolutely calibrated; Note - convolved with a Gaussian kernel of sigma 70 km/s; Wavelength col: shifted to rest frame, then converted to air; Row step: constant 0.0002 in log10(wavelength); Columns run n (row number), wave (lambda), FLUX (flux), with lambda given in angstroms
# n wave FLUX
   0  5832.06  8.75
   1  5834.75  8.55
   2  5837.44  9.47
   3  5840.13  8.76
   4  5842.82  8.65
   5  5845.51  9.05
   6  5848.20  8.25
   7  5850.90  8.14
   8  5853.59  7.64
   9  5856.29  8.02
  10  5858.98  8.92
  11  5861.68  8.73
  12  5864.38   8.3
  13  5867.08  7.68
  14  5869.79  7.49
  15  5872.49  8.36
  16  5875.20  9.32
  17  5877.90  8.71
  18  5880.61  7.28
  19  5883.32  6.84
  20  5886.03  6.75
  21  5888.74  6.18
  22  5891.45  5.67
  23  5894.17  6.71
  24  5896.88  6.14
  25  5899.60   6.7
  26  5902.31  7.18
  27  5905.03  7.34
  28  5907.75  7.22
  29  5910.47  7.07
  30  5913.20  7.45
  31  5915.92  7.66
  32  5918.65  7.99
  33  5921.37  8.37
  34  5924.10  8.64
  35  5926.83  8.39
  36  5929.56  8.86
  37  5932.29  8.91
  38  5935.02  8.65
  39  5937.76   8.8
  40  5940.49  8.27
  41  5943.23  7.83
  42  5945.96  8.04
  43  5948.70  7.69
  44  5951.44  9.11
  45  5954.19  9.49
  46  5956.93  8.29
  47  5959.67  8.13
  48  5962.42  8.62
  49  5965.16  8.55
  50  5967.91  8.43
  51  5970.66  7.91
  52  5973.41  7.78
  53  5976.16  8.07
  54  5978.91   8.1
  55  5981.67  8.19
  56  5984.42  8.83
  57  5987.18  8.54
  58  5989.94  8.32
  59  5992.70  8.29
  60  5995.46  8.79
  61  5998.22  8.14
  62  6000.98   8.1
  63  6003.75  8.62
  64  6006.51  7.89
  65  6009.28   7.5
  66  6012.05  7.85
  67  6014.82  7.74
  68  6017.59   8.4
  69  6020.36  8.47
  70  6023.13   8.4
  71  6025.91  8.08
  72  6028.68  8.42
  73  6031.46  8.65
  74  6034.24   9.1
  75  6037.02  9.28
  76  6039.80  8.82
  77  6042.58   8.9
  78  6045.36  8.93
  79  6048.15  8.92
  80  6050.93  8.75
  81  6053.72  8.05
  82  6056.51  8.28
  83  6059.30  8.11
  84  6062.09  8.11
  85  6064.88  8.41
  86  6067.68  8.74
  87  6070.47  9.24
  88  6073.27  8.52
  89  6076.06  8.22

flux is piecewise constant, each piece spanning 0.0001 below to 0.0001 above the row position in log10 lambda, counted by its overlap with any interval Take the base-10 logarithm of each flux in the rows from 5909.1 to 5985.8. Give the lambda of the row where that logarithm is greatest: 5954.19 angstroms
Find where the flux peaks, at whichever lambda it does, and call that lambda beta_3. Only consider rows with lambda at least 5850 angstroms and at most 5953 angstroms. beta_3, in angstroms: 5875.20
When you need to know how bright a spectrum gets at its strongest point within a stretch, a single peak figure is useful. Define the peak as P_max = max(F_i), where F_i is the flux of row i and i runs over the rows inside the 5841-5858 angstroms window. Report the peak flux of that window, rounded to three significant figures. 9.05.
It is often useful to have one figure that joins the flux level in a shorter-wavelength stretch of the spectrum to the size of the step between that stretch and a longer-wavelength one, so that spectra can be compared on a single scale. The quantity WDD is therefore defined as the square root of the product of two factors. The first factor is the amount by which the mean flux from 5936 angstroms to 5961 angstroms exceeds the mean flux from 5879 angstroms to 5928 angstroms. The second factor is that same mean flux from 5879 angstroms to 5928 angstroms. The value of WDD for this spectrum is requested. 2.9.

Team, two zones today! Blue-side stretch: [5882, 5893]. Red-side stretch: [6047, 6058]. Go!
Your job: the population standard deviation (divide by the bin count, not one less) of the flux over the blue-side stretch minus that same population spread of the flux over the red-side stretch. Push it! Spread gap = 0.12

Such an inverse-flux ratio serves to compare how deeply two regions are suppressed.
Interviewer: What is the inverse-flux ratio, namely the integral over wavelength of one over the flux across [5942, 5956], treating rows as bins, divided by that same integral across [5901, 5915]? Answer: 0.87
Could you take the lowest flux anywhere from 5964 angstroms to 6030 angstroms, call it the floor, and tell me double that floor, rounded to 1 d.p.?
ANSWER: 15.0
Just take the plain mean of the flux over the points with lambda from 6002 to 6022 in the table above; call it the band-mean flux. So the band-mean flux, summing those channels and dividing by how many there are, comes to 8.07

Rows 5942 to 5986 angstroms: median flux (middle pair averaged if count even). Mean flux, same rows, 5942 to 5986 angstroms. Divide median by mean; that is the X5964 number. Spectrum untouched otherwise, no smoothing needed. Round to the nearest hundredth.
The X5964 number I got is 0.98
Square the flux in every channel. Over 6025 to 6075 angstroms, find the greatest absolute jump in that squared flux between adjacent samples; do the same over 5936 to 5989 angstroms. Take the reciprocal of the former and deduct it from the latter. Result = 23.8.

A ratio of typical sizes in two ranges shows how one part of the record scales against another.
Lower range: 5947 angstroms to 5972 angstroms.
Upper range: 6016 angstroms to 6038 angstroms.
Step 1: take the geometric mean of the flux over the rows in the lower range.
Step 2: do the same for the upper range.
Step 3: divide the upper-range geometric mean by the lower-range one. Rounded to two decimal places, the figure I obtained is 1.02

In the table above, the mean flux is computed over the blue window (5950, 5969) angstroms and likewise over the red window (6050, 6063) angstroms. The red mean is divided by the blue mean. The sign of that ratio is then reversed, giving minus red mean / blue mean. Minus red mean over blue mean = -0.95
